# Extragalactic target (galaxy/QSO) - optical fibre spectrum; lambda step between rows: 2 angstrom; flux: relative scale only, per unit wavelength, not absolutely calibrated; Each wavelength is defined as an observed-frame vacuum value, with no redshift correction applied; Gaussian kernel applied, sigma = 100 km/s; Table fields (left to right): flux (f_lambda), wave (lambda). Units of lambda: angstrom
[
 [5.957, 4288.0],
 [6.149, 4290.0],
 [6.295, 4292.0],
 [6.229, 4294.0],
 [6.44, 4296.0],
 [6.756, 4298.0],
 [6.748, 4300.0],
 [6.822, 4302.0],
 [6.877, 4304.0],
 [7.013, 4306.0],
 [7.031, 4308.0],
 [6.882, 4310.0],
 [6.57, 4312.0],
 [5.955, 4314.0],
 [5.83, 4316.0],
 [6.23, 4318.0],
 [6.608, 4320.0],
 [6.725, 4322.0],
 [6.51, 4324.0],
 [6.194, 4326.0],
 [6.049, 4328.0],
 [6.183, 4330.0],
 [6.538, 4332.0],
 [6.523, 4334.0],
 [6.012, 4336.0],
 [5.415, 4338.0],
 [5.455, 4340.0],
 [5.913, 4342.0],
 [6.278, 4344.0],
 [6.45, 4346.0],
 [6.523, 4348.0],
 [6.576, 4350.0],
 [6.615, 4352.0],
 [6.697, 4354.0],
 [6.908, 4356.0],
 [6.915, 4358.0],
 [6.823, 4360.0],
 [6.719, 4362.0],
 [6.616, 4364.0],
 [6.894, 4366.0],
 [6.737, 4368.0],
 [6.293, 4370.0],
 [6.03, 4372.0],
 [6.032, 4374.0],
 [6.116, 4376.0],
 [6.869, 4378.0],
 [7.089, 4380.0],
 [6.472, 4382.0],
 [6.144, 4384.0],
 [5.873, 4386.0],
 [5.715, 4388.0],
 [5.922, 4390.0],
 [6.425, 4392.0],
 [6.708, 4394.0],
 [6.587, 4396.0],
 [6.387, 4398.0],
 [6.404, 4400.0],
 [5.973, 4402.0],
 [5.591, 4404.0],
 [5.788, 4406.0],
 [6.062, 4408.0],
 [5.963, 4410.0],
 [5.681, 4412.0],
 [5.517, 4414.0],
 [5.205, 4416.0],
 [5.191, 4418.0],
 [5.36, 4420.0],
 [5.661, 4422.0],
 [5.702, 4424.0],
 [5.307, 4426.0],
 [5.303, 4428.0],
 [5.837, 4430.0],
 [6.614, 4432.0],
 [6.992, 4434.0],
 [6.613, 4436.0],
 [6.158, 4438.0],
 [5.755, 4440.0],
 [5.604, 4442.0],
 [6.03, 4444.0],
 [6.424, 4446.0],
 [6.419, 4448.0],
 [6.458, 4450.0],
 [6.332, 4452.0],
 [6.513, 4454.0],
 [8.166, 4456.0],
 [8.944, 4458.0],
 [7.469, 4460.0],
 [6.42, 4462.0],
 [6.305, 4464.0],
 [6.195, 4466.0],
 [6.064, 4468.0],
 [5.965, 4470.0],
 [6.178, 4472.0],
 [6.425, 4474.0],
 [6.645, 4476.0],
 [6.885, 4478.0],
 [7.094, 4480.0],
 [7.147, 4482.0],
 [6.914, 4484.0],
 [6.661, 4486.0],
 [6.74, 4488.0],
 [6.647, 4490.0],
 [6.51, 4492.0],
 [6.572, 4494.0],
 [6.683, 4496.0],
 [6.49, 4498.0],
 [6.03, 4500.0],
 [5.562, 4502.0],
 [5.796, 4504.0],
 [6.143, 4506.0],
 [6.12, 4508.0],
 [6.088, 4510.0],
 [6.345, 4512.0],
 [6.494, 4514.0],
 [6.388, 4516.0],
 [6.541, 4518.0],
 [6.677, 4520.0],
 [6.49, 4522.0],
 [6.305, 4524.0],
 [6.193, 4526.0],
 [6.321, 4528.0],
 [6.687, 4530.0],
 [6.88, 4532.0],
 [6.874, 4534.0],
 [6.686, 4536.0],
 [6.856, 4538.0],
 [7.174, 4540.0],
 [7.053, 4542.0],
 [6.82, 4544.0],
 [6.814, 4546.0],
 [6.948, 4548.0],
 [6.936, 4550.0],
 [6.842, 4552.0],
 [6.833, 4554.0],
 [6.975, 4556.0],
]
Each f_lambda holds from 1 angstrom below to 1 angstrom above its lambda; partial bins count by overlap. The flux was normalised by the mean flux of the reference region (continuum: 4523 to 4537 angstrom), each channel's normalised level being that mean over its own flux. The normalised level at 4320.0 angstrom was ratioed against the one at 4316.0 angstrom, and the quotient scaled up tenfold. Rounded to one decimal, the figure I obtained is 8.8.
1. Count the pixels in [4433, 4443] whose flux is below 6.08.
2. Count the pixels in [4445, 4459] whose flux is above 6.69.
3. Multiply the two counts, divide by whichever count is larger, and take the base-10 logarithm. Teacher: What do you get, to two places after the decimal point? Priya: 0.30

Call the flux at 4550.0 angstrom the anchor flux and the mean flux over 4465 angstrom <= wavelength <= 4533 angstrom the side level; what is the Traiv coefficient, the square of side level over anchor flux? 0.86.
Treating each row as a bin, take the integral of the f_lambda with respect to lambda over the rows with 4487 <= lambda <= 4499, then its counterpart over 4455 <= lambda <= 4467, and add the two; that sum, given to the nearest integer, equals 166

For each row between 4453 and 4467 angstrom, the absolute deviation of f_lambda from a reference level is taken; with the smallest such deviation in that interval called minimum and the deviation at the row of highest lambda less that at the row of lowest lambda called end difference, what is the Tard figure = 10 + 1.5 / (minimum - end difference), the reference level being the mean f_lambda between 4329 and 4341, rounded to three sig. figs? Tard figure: 13.0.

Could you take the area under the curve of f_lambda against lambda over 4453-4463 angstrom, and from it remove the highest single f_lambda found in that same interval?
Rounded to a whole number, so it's 66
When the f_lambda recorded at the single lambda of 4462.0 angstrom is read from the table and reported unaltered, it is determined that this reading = 6.42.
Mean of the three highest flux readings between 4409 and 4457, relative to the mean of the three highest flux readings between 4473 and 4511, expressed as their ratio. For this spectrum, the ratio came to 1.03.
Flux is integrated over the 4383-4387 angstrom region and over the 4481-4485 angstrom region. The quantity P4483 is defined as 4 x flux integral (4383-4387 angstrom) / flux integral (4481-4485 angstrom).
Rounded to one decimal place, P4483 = 3.4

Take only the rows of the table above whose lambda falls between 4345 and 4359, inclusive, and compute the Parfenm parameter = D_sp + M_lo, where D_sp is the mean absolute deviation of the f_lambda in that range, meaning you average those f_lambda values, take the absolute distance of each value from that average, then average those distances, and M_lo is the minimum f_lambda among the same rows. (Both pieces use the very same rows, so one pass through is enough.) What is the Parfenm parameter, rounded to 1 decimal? 6.6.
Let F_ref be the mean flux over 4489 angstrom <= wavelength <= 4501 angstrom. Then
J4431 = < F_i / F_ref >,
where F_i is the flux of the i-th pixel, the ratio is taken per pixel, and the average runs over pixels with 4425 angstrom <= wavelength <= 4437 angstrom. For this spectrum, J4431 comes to 0.94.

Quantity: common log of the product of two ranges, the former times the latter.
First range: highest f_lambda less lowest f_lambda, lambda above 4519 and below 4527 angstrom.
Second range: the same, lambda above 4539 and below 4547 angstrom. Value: -0.76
